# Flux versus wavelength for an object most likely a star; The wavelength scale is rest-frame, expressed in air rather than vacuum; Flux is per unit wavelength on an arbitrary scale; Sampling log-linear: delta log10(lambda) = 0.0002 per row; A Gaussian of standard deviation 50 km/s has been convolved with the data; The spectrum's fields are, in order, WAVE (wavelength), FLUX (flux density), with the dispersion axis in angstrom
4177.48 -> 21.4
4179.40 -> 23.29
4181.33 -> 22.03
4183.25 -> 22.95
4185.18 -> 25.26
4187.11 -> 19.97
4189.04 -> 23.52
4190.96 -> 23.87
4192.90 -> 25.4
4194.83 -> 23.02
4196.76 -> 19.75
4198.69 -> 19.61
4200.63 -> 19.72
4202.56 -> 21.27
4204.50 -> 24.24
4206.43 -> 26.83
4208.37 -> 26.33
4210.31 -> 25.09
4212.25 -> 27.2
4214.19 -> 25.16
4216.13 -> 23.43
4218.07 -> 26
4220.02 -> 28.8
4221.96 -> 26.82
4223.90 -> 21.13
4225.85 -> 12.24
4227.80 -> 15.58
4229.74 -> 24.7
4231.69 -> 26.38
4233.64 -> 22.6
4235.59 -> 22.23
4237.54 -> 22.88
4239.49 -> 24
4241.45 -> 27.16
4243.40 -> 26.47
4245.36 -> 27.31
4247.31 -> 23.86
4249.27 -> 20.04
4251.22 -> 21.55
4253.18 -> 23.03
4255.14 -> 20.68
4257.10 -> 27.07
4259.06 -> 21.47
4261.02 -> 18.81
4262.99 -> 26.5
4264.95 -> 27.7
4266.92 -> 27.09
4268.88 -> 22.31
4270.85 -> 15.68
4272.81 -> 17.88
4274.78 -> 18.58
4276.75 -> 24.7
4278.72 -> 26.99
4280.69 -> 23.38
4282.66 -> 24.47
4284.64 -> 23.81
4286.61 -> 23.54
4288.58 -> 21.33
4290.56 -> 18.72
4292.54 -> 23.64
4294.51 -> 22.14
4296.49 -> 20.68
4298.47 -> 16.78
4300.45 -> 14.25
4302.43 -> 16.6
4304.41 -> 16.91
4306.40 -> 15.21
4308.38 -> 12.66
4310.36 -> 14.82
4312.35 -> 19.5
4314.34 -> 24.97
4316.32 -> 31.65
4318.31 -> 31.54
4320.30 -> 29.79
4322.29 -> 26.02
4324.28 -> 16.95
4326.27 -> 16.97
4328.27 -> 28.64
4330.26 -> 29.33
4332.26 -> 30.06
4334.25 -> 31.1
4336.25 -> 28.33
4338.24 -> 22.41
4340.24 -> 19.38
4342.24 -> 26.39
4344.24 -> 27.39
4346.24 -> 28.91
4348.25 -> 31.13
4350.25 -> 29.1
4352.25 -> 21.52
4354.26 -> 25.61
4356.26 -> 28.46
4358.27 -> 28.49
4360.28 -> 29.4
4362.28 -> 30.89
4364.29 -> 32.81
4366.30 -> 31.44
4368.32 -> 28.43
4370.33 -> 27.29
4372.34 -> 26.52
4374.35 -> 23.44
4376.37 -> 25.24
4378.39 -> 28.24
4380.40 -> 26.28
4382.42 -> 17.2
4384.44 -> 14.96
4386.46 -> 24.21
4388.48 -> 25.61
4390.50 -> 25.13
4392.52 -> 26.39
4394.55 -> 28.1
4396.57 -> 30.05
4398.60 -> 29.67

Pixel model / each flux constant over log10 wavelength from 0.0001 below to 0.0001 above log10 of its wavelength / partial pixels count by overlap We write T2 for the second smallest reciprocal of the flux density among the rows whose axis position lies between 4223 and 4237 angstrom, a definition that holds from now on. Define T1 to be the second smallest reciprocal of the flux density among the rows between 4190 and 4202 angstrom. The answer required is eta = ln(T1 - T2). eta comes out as -6.6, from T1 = 0.0419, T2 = 0.040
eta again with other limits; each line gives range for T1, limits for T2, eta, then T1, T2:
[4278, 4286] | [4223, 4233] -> -7.9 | 0.0409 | 0.040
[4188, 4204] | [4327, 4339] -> -4.8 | 0.0419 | 0.033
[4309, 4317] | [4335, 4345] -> -5.6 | 0.0400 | 0.037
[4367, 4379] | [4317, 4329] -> -6.3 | 0.0354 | 0.034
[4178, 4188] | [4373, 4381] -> -5.3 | 0.0429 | 0.038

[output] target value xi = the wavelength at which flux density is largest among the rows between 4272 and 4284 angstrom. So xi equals 4278.72 angstrom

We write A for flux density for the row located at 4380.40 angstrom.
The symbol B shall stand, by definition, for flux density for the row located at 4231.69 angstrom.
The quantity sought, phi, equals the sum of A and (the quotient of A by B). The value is 27.3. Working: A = 26.28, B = 26.38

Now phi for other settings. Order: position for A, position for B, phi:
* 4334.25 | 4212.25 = 32.2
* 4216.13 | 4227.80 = 24.9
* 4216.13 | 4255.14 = 24.6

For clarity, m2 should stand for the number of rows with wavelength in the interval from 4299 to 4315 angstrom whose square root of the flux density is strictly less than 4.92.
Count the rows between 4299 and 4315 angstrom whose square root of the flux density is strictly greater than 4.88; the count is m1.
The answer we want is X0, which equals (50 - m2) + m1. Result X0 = 44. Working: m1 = 1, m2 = 7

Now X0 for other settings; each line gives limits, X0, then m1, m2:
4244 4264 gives 47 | 4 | 7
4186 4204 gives 44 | 2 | 8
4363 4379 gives 56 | 7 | 1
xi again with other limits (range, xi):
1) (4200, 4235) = 4220.02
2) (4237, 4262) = 4245.36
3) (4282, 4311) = 4282.66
